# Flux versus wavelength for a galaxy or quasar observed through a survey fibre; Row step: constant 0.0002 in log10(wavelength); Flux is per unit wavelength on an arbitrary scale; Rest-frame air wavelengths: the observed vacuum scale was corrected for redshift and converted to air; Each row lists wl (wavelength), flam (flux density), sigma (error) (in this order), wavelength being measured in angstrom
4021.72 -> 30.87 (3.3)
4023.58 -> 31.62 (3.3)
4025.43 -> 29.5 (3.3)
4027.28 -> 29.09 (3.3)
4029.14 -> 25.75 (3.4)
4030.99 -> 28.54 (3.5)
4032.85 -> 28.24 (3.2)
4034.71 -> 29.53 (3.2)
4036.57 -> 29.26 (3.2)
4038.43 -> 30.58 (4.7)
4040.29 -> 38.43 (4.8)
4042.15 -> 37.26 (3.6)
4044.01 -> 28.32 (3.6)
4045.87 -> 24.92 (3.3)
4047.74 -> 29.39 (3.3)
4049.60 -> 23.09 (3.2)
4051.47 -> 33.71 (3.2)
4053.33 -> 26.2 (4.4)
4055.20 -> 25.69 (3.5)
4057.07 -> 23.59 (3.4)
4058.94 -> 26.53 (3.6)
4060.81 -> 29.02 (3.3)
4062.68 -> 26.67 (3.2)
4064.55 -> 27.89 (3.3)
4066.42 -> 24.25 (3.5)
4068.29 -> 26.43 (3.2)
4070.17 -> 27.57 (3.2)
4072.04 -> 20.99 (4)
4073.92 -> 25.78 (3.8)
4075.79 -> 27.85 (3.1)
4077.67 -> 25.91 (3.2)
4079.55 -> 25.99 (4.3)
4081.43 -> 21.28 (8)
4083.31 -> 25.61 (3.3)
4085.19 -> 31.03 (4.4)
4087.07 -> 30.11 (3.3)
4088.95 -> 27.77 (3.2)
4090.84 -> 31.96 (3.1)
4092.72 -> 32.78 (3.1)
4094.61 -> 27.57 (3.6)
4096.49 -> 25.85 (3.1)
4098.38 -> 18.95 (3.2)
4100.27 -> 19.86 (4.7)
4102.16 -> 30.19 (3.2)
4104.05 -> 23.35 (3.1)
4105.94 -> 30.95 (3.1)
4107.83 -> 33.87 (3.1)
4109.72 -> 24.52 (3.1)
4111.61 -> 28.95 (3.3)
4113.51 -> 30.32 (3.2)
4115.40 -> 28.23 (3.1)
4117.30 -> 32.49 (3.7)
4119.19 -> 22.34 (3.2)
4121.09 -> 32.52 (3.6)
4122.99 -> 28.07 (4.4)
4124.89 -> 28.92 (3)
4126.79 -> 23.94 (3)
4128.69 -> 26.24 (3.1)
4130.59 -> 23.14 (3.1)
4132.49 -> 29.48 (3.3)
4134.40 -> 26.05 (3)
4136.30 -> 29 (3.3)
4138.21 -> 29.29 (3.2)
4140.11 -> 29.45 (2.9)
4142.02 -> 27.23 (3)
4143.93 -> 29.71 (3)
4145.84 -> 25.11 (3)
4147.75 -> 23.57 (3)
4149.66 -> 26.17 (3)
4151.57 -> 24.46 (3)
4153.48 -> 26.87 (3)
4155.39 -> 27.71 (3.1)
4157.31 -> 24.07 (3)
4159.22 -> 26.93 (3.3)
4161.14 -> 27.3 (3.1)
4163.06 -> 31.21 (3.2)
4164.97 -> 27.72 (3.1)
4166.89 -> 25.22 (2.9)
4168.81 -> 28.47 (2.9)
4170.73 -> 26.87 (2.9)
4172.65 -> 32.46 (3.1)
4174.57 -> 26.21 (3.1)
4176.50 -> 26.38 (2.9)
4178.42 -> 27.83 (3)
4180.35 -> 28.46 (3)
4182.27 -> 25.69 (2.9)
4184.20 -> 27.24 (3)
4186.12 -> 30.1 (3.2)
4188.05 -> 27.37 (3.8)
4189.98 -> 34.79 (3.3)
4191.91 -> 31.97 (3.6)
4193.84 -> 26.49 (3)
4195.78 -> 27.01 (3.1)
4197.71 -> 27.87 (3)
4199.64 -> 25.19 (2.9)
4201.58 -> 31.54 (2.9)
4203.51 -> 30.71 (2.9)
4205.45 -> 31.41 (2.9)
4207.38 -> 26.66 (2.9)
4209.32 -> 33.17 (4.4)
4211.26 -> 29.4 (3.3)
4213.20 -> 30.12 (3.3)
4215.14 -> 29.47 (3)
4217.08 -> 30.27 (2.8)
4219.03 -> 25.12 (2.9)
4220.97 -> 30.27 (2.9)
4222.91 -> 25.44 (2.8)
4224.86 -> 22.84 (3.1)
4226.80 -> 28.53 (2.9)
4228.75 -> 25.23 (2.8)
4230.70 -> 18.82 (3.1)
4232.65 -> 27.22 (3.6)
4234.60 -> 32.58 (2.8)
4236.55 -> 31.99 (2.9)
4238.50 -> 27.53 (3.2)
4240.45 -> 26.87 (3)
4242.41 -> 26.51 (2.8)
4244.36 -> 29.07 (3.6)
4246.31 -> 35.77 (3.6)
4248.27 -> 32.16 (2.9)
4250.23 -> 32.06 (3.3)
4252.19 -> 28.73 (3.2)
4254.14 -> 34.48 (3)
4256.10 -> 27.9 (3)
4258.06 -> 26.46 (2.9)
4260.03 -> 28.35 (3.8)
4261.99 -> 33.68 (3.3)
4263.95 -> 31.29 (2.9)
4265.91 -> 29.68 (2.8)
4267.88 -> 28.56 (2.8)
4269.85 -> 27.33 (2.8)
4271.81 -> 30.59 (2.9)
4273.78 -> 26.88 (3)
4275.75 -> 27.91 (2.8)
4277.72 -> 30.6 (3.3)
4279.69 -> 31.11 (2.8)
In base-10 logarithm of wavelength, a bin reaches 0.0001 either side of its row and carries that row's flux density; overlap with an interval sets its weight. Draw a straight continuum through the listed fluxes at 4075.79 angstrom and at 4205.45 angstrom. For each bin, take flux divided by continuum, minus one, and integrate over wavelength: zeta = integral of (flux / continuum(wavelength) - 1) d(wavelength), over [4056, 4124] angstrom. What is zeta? -2.7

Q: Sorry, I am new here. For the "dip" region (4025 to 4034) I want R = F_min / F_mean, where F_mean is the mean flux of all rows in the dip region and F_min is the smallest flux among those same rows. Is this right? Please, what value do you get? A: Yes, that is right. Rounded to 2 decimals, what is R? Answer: 0.91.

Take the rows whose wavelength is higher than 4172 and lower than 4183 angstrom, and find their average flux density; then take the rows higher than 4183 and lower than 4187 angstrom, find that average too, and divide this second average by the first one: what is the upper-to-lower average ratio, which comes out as 1.03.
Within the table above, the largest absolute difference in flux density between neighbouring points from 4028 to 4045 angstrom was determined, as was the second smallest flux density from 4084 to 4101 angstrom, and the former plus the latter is 28.8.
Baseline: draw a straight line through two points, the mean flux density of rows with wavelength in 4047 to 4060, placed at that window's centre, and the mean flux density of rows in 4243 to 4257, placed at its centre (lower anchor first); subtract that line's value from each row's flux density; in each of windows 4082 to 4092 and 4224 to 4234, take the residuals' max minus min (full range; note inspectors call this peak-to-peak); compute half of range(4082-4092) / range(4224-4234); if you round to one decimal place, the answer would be 0.3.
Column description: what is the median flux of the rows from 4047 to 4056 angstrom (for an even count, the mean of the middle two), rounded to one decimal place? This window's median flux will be 26.2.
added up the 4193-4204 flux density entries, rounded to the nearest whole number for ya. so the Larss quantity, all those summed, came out 169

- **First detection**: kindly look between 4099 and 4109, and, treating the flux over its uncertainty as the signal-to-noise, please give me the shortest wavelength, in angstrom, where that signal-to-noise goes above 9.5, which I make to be 4105.94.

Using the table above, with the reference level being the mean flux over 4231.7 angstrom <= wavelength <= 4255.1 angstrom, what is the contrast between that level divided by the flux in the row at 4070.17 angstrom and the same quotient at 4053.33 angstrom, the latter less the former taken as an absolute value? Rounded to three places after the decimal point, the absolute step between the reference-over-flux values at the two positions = 0.058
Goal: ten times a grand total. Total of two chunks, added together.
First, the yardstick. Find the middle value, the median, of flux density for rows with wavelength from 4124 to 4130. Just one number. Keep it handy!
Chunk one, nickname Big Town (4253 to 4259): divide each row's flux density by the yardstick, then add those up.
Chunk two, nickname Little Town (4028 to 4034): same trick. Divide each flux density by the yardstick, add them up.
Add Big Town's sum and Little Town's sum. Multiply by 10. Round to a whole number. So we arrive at 65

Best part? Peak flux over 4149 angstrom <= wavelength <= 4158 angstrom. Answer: 27.71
